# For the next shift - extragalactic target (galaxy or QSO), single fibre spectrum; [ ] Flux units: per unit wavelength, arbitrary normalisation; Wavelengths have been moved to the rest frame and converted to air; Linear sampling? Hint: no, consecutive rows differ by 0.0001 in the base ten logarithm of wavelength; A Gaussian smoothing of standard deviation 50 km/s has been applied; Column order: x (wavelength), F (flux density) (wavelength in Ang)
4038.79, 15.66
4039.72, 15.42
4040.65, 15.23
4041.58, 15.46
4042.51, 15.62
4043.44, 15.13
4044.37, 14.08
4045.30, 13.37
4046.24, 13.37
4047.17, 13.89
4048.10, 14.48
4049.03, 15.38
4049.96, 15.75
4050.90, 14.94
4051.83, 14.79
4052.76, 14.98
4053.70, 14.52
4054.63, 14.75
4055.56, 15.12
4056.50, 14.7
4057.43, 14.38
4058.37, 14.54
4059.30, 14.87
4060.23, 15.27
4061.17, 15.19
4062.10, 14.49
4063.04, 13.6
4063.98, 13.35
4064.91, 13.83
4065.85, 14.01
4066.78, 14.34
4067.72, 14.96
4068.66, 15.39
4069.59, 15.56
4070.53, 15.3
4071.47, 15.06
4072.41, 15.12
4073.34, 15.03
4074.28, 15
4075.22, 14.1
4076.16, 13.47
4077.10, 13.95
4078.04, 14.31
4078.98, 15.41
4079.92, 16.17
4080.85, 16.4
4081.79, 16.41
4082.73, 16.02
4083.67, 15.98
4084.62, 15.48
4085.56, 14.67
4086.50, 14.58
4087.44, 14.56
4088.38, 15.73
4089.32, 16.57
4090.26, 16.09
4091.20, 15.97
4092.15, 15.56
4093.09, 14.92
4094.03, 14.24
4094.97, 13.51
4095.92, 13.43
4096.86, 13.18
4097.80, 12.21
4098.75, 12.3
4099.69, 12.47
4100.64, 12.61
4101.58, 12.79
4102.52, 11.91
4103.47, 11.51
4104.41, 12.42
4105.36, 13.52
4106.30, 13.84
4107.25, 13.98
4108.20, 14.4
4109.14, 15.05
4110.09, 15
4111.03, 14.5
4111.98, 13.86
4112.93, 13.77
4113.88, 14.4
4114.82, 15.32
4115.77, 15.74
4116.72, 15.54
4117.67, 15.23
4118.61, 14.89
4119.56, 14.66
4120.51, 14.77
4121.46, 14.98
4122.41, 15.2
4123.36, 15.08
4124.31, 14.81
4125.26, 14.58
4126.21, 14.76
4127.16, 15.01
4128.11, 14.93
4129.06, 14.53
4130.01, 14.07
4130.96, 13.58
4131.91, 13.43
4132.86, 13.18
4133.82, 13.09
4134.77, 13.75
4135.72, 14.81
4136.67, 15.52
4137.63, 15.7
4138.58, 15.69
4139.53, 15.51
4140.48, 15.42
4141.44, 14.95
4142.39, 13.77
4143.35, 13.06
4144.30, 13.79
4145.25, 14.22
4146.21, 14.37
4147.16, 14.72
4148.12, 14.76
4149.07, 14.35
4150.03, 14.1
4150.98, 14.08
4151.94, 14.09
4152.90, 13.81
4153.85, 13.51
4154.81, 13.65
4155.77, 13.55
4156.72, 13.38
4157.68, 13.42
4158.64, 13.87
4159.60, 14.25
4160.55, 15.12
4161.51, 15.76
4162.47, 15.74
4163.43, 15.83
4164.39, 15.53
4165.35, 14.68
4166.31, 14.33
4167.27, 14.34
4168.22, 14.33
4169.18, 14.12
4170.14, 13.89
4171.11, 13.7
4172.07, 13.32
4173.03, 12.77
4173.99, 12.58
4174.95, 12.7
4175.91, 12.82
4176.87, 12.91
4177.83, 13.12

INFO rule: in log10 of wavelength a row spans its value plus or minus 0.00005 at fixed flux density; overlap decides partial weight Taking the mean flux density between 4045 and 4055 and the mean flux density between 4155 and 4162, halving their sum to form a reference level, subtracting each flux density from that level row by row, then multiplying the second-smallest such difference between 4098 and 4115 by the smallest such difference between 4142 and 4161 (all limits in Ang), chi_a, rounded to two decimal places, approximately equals 0.50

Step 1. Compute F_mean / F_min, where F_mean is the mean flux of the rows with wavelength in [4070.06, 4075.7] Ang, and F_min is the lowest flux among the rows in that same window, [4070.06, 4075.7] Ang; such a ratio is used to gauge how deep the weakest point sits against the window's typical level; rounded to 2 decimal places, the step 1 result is 1.06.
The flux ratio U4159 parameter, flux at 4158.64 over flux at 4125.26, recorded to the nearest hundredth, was 0.95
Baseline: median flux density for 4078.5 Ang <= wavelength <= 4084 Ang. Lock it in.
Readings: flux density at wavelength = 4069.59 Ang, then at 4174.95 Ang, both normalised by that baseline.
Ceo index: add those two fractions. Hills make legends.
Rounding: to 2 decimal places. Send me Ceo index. 1.76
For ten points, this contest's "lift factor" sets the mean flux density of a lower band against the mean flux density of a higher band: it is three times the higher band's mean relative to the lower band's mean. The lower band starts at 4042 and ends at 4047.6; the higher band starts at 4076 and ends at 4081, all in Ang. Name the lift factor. 3.15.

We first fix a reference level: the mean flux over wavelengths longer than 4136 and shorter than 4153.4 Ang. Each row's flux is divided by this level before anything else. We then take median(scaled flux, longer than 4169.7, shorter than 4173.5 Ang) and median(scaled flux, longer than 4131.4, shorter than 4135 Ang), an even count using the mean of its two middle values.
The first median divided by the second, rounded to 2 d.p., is 1.02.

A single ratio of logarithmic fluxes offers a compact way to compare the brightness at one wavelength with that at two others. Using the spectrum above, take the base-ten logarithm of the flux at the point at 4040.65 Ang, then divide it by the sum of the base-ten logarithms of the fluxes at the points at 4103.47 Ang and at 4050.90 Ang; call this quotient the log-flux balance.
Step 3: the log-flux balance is 0.529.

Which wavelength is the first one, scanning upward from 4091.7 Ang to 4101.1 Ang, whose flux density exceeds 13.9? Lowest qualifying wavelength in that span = 4092.15 Ang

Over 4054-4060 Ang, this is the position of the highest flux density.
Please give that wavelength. 4055.56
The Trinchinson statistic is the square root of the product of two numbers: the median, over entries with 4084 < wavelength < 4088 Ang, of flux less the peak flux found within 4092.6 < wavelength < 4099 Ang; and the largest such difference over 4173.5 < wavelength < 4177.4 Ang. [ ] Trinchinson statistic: 0.77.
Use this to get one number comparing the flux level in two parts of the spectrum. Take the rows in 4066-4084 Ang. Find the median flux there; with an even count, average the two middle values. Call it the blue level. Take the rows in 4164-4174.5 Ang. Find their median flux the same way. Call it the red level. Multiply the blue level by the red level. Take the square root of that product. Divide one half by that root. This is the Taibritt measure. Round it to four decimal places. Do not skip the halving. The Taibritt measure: 0.0342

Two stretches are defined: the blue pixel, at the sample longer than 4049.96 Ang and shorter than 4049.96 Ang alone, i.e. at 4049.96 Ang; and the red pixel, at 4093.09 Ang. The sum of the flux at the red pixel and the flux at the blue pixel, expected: 30.7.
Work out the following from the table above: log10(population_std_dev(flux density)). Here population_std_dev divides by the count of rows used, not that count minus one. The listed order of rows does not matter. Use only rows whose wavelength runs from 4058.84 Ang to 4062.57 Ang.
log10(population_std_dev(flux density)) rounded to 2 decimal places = -0.51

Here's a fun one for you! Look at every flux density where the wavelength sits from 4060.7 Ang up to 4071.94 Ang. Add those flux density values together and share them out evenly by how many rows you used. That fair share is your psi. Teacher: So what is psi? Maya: 14.6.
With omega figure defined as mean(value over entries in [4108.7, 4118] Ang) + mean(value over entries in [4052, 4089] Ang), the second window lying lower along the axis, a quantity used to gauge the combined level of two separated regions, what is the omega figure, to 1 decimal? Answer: 29.7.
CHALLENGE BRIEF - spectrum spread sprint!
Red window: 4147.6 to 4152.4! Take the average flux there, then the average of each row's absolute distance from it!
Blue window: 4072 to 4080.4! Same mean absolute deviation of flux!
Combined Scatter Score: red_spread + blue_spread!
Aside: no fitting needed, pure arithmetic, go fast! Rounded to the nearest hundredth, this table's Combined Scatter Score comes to 0.91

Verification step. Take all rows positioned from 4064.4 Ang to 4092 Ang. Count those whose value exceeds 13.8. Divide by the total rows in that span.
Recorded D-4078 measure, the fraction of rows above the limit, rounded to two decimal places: 0.97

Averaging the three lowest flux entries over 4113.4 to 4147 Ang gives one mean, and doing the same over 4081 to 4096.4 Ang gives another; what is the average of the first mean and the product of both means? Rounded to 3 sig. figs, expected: 96.5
